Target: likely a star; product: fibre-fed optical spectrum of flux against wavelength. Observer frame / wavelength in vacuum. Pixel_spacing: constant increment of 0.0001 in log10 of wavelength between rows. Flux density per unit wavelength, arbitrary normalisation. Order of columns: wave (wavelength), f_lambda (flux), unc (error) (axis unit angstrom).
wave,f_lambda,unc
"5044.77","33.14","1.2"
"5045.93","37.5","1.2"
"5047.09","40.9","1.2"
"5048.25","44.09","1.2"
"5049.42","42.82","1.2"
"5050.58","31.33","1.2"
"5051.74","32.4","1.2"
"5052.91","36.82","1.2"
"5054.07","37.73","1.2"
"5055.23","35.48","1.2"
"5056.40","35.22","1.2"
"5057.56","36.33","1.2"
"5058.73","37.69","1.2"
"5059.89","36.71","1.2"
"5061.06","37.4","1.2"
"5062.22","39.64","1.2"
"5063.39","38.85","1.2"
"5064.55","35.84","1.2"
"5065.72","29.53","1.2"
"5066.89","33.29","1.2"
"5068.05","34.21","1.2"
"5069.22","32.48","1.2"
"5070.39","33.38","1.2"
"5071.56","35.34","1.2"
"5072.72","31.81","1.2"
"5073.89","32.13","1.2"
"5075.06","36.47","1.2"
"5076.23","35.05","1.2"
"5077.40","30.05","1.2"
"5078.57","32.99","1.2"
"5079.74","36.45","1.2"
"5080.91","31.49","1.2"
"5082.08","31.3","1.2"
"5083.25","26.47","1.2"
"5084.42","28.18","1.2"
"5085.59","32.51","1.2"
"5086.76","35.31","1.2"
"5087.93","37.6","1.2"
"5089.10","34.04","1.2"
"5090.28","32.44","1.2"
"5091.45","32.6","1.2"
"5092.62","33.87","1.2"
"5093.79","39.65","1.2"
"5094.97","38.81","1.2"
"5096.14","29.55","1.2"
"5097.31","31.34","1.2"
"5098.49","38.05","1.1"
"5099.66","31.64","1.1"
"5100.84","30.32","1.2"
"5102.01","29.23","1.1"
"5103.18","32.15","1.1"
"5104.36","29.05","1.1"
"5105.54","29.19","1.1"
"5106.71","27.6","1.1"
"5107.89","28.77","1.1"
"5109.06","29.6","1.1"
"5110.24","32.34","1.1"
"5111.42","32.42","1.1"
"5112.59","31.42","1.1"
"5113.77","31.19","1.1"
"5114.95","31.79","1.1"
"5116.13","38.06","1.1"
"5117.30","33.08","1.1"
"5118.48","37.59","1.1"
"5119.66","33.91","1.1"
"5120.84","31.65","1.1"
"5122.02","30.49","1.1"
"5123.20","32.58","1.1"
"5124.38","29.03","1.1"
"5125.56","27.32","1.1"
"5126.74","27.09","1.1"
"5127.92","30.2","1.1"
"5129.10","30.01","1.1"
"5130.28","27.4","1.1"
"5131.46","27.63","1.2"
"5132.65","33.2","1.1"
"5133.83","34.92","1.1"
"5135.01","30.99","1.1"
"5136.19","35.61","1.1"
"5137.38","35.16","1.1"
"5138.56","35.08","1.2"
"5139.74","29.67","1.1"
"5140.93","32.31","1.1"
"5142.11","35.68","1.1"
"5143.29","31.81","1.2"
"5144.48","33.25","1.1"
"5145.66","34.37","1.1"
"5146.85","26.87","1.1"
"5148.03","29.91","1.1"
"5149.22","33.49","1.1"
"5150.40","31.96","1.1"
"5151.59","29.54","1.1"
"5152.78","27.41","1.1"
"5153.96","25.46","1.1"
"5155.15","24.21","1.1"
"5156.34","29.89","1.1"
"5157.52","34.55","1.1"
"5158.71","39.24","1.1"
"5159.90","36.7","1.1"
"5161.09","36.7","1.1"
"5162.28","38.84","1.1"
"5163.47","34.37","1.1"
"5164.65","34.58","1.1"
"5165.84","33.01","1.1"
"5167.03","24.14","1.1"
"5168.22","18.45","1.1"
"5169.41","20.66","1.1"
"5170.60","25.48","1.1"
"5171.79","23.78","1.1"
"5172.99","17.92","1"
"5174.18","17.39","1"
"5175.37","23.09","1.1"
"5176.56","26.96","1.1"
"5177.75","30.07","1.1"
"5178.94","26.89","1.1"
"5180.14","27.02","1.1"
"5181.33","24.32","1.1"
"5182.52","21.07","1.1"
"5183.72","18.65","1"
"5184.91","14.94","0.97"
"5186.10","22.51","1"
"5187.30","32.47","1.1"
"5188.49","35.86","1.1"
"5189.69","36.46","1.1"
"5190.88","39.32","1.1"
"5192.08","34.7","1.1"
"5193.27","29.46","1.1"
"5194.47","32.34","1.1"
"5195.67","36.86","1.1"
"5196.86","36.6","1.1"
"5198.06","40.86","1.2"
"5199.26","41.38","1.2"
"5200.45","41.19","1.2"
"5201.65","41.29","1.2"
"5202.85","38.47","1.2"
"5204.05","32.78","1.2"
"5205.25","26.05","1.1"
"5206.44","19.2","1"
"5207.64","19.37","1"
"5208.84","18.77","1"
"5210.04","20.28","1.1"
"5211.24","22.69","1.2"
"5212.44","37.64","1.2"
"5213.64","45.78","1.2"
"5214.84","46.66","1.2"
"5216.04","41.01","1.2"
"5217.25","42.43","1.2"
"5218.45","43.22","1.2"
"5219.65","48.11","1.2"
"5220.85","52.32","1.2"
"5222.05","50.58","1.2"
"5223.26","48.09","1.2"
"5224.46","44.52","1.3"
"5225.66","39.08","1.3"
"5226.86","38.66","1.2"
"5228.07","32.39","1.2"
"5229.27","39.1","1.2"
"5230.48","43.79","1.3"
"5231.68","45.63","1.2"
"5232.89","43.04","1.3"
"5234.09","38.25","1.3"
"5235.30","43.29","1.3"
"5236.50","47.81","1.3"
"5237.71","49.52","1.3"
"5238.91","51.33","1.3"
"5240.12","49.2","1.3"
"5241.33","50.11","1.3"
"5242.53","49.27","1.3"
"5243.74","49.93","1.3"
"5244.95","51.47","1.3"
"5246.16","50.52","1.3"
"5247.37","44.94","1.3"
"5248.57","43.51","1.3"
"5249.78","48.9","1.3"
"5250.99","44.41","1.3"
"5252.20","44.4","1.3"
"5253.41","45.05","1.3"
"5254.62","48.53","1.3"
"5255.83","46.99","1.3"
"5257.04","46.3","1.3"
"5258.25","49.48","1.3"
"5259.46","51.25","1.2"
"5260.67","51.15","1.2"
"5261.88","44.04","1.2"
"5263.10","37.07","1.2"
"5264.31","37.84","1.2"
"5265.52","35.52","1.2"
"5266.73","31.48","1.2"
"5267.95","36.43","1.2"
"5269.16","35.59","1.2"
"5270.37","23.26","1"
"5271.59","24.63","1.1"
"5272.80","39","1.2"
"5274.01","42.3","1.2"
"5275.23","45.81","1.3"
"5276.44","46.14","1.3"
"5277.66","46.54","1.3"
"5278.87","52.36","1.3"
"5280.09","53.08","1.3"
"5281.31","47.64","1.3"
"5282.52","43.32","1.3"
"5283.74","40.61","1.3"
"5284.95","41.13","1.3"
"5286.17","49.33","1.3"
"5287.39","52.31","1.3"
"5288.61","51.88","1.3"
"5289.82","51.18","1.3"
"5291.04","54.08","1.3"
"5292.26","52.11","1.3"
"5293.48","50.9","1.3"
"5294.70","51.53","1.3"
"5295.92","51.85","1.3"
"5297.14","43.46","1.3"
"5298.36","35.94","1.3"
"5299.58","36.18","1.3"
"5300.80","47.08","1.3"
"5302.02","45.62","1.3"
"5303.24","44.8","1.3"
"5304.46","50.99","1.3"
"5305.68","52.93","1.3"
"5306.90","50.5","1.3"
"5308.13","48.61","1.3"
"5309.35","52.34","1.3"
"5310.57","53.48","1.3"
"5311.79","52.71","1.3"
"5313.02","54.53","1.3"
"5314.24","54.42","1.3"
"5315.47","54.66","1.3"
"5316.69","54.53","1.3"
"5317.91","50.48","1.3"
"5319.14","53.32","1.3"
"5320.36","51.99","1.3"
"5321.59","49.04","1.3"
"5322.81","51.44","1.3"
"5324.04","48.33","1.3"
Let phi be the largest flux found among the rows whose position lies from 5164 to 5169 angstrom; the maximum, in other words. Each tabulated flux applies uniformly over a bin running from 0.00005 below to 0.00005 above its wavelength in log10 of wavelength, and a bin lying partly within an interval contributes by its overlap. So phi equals 34.58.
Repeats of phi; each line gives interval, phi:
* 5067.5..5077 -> 36.47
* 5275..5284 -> 53.08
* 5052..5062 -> 37.73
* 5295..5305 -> 51.85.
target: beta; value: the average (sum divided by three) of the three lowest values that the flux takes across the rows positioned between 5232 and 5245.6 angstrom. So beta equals 42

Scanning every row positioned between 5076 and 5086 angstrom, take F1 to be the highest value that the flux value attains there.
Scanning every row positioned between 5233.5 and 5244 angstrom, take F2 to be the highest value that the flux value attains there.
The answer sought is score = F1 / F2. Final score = 0.71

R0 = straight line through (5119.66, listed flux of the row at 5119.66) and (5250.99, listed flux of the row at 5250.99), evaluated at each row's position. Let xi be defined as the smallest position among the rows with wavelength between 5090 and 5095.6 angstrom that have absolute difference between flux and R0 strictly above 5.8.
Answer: 5093.79 angstrom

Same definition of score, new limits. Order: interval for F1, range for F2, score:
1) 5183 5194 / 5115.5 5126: 1.03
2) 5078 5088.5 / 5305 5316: 0.69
